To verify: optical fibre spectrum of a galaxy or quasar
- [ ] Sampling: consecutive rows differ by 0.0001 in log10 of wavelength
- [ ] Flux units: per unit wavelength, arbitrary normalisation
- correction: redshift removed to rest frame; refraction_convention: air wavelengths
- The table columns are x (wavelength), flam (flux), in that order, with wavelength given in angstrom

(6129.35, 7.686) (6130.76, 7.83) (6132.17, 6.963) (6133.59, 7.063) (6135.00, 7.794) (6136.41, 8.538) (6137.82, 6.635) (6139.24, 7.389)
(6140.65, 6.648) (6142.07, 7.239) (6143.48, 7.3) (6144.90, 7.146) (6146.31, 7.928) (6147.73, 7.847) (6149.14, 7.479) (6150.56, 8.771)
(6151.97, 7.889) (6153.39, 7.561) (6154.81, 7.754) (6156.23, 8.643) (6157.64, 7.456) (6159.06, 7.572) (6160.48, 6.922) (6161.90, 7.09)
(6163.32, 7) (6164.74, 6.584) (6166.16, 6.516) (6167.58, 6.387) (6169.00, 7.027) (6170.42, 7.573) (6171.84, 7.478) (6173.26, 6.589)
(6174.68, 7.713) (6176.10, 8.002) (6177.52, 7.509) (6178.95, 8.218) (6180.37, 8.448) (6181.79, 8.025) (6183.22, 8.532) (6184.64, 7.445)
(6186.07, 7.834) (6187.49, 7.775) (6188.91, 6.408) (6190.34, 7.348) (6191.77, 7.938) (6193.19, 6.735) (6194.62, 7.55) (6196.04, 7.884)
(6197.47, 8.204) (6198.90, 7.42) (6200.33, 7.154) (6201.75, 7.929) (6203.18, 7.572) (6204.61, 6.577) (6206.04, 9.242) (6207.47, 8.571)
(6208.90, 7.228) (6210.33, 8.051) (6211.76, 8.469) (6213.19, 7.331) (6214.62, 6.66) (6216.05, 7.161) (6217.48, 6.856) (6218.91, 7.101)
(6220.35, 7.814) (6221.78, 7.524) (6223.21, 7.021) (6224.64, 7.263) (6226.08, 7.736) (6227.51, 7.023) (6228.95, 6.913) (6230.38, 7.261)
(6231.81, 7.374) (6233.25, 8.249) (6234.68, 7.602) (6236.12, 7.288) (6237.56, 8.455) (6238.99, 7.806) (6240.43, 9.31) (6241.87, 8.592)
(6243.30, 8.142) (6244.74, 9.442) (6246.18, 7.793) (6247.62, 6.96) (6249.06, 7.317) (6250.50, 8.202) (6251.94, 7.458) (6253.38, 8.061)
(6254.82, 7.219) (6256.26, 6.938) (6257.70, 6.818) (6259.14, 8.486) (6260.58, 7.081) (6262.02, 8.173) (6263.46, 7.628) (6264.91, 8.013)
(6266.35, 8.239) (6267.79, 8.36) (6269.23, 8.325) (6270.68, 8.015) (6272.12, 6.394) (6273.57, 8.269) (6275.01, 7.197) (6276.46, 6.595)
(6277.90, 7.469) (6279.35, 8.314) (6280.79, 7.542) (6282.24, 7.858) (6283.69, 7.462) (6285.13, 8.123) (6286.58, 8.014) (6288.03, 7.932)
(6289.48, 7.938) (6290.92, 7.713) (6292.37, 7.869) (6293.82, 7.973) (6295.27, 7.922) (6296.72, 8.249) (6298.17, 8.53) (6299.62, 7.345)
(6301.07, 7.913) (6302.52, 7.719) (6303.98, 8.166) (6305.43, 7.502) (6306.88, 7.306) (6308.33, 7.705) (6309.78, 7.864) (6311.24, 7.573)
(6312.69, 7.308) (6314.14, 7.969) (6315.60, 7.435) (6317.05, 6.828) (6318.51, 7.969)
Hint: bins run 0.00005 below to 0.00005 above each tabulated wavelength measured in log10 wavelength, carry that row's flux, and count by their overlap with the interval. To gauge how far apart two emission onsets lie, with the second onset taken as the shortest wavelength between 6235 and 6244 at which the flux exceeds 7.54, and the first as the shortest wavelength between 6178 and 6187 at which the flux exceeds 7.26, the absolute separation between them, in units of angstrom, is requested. 58.6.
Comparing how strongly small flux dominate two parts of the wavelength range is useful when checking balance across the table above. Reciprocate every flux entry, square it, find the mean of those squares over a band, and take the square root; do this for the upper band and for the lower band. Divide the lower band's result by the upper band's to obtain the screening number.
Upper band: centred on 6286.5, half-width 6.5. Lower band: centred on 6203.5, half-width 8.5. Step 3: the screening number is 1.01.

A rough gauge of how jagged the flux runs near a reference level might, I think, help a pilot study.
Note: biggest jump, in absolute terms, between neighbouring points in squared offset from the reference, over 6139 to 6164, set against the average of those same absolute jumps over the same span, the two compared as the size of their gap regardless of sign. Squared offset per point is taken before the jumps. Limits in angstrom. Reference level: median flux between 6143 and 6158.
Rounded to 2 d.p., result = 0.66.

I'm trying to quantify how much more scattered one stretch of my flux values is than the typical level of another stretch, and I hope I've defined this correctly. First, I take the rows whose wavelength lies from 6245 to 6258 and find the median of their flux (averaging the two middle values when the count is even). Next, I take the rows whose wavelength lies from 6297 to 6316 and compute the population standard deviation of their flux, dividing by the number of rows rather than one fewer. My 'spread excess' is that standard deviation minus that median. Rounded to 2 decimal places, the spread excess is -6.97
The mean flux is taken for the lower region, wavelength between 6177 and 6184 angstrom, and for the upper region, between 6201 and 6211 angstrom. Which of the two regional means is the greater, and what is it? 8.15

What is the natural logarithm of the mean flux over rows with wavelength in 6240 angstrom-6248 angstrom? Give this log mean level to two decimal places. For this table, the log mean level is 2.13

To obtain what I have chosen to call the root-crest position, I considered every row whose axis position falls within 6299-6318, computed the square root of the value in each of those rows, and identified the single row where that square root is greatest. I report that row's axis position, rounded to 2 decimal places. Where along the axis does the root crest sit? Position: 6303.98 angstrom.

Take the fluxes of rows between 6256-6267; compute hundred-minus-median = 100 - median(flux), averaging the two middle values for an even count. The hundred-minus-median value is 92.18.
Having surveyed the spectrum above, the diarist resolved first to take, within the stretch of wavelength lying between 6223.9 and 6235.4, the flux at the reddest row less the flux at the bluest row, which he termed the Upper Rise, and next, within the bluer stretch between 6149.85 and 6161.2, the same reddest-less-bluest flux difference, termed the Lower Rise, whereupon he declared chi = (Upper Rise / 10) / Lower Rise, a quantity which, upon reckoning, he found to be -0.02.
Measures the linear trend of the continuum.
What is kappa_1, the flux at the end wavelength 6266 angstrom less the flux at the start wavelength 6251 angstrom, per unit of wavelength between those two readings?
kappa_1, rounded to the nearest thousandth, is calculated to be 0.043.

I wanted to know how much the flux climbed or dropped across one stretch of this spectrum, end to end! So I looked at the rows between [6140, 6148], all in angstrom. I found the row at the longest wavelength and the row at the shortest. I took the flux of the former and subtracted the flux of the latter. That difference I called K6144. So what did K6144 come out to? 1.2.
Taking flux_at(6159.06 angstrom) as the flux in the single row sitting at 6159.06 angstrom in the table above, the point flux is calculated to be 7.572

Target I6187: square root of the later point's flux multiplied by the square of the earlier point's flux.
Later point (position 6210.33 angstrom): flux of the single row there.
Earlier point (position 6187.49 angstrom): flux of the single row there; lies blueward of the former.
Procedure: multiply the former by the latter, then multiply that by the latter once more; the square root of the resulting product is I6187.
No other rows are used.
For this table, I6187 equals 22.1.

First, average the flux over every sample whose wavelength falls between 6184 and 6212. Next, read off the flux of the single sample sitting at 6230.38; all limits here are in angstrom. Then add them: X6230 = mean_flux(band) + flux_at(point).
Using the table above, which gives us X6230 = 14.9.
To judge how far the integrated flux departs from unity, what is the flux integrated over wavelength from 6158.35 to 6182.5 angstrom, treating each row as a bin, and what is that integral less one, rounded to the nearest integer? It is 176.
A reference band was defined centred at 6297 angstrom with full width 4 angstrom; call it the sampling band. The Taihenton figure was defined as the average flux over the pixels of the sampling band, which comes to 8.2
